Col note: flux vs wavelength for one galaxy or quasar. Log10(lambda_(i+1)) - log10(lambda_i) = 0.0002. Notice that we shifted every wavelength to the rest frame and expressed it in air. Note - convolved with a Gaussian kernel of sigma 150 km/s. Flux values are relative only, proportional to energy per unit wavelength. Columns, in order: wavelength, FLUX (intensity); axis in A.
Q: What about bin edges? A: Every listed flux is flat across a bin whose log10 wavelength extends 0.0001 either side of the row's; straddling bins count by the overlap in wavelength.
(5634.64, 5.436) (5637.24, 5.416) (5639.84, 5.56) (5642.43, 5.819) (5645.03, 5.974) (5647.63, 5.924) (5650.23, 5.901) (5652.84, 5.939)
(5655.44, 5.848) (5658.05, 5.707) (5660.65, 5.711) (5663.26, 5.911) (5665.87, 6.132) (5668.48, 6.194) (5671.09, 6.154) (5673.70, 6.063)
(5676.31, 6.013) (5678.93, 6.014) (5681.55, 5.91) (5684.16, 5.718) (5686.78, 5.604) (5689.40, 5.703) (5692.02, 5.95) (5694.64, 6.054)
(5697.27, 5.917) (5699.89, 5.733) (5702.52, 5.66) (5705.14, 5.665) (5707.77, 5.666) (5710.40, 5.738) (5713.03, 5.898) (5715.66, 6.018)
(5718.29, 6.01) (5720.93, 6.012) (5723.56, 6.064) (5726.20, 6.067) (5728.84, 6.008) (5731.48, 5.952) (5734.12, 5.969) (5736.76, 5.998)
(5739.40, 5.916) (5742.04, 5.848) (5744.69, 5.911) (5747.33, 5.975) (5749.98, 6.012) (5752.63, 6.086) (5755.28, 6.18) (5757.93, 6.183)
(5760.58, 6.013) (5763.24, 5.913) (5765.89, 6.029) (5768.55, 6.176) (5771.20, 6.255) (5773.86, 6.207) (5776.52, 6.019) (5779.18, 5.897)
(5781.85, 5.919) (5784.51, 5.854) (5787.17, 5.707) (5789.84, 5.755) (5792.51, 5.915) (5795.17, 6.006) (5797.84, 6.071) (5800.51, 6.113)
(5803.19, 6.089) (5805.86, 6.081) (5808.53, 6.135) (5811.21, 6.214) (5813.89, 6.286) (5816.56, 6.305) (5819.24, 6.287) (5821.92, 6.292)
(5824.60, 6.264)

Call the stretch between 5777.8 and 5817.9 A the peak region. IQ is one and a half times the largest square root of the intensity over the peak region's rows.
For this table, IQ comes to 3.77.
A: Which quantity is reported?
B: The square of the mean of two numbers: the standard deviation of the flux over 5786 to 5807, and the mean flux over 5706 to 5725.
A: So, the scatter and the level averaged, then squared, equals 9.2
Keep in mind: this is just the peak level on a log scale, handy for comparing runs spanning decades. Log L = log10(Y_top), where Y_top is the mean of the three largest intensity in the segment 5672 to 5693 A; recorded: 0.780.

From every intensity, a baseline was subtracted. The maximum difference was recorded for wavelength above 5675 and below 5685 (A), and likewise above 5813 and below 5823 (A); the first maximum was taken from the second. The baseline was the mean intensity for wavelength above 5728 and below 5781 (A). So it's 0.29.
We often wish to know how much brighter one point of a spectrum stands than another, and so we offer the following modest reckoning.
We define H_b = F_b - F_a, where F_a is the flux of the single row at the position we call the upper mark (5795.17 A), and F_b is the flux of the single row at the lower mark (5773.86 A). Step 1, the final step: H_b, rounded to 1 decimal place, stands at 0.2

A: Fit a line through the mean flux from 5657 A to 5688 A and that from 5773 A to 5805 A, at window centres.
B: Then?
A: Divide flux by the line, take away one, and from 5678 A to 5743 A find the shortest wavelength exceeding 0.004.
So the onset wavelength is 5678.93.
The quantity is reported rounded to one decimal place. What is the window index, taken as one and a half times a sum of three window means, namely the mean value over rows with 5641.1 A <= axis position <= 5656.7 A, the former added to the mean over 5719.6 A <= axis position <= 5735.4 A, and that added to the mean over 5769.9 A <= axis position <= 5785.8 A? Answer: 26.9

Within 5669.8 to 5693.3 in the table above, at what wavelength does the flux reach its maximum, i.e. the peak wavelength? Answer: 5671.09 A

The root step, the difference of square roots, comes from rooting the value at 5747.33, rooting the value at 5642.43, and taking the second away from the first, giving 0.03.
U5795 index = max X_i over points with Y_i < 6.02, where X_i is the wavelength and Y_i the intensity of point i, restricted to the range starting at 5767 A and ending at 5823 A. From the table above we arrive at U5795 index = 5795.17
